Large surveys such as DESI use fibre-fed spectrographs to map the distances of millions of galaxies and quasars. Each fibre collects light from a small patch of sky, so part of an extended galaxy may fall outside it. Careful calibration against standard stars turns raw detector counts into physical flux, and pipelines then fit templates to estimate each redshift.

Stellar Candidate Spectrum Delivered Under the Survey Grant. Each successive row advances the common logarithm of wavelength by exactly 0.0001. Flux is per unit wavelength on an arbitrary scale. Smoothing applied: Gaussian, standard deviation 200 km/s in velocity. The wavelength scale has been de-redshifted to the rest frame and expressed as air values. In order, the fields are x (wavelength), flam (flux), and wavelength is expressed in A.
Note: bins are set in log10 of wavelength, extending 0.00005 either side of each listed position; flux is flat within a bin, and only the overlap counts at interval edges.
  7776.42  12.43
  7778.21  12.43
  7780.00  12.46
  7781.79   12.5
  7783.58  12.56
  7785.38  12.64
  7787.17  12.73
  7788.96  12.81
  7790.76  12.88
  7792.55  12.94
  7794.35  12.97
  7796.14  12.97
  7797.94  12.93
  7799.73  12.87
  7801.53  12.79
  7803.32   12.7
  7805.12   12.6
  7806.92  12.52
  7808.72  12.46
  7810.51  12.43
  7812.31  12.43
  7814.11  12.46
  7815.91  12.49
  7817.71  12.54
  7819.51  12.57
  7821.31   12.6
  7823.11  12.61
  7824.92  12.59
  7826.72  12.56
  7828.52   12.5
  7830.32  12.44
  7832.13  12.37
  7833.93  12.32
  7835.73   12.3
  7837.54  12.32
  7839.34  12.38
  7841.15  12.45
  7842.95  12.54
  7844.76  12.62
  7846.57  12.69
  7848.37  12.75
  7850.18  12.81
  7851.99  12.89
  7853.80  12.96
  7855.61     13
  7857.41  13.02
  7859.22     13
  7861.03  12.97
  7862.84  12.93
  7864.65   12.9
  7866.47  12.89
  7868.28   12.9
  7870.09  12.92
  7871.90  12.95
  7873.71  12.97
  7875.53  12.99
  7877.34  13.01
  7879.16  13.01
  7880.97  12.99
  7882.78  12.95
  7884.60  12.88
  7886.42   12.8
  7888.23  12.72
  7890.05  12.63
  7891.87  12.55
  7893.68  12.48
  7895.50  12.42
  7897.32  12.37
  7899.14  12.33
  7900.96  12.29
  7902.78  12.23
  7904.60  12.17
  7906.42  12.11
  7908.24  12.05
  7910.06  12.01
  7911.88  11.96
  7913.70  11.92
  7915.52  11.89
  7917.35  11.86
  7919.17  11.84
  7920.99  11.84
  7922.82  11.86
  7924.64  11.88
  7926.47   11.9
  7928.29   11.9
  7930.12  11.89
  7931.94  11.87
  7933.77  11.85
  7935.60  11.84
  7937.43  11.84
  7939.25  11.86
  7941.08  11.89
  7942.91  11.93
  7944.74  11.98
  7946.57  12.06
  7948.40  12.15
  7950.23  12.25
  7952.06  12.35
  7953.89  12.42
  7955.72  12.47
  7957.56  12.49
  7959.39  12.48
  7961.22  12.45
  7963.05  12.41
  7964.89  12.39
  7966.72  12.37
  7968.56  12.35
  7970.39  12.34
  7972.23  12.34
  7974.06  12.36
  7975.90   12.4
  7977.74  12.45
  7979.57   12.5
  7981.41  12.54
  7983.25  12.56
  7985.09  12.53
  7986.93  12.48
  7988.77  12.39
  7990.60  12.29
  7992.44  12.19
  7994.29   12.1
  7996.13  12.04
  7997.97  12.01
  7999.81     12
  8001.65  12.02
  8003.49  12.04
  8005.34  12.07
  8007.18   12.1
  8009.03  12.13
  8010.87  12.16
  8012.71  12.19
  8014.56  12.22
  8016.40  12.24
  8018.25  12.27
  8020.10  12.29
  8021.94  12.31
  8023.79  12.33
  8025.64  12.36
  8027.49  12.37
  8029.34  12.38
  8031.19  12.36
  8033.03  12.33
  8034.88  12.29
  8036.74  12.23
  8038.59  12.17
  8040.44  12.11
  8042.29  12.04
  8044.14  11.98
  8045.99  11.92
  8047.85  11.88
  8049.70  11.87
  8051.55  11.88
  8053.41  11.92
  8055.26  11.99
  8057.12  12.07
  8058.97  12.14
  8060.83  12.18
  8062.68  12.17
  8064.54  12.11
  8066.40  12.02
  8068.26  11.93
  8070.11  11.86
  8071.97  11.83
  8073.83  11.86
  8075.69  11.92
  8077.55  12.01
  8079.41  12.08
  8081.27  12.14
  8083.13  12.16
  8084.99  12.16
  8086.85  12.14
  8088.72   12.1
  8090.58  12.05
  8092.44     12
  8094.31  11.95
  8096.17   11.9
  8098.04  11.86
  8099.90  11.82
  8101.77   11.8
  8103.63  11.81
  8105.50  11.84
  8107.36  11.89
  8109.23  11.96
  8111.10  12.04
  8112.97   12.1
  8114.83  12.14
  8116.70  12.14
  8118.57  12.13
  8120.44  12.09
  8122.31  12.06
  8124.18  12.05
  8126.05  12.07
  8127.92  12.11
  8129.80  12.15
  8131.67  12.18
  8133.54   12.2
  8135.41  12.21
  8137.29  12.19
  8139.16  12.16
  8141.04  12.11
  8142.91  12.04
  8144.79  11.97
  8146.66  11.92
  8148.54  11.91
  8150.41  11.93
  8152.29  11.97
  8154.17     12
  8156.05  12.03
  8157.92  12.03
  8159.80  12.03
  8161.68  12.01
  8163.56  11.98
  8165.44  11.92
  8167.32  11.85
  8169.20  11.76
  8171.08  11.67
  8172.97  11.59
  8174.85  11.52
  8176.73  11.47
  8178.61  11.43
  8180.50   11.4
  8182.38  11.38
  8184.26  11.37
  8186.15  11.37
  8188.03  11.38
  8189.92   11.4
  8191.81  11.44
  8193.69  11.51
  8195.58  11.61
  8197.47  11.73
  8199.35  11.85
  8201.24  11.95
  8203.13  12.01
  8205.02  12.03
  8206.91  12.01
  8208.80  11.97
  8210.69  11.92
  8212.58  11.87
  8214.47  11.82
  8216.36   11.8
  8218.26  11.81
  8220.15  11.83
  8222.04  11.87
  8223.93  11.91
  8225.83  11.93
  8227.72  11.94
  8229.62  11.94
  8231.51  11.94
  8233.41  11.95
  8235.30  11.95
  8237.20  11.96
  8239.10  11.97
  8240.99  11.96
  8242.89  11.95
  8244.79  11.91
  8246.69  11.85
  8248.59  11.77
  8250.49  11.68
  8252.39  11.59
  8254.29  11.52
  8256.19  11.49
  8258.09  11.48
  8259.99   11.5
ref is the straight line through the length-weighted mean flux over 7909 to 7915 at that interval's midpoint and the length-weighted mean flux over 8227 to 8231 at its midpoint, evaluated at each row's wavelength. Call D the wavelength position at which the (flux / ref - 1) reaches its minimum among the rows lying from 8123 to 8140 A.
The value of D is 8124.18 A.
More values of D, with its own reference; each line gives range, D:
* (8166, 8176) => 8174.85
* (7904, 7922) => 7919.17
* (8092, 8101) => 8099.90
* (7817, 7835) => 7833.93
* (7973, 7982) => 7974.06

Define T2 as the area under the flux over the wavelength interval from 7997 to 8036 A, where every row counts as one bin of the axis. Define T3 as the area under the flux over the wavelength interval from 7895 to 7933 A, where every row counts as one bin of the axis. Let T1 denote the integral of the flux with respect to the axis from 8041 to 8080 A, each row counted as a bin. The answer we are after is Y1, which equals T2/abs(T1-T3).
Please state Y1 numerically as 45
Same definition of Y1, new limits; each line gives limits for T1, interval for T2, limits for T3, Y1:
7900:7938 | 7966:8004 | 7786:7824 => 17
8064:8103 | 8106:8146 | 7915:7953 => 35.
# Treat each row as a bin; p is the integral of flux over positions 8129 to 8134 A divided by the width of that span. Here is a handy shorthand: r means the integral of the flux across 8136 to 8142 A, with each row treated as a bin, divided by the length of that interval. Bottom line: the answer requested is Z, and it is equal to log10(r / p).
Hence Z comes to -0.001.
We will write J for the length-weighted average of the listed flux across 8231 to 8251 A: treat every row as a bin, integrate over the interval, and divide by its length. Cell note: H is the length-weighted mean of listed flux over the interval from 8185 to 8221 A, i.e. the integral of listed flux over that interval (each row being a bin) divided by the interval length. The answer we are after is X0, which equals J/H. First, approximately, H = 11.7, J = 11.9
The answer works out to 1.01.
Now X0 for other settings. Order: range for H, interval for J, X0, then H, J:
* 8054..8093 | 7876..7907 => 1.05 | 12.0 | 12.6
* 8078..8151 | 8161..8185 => 0.97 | 12.0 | 11.6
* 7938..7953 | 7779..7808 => 1.06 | 12.1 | 12.7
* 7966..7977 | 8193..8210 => 0.96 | 12.4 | 11.9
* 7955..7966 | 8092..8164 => 0.97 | 12.4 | 12.0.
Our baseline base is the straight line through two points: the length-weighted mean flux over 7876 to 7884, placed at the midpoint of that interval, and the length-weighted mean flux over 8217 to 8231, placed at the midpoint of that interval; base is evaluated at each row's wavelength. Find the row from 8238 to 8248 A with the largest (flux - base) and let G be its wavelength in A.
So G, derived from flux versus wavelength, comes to 8239.10 A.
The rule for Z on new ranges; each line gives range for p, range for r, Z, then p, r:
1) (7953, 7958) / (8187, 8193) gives -0.037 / 12.4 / 11.4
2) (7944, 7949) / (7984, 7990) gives 0.015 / 12.1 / 12.5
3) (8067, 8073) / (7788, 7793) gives 0.035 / 11.9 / 12.9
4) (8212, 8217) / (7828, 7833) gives 0.021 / 11.8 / 12.4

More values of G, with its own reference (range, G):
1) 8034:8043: 8034.88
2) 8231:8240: 8239.10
